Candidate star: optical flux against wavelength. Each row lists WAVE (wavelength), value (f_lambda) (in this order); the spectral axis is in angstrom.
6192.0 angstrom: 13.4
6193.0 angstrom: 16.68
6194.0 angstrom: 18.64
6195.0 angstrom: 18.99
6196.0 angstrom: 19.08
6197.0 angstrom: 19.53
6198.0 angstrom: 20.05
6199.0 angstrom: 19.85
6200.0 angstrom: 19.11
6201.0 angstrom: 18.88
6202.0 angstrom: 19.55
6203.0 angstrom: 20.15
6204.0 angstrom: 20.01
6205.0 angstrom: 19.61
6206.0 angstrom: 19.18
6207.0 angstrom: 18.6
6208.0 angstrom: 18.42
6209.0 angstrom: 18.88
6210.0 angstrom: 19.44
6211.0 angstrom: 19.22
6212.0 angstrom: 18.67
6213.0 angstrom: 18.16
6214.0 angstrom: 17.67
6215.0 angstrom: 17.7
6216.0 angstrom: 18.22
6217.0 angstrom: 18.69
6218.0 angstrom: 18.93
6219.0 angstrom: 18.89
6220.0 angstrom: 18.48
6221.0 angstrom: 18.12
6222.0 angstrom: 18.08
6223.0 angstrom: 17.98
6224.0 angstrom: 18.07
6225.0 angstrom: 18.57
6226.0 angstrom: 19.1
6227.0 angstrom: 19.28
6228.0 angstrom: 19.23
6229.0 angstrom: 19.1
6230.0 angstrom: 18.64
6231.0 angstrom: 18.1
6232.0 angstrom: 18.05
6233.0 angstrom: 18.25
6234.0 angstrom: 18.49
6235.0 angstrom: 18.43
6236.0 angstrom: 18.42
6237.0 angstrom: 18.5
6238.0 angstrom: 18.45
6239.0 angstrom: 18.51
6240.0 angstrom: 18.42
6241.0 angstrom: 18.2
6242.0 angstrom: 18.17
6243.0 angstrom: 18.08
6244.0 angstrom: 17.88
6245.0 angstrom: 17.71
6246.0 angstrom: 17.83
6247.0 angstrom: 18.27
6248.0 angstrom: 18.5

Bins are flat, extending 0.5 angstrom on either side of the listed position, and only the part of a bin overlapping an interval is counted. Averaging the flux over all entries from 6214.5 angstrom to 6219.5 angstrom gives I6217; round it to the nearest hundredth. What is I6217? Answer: 18.49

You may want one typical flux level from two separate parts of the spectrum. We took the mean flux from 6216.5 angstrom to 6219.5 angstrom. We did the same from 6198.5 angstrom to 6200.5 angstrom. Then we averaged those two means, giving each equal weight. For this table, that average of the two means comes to 19.2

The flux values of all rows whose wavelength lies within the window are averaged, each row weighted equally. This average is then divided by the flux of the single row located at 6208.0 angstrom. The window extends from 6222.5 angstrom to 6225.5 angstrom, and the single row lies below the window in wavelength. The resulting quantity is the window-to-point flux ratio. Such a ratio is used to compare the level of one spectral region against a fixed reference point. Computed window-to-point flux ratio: 0.99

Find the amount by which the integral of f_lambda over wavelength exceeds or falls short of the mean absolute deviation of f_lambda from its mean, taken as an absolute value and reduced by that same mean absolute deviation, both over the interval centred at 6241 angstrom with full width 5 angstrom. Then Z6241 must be 91.1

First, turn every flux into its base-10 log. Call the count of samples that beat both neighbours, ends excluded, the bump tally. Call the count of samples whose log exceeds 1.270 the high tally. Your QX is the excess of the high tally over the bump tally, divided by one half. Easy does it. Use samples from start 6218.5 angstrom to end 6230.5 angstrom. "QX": 10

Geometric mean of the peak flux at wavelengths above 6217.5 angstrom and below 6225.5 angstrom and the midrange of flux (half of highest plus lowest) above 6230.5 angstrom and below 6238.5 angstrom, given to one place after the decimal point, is 18.6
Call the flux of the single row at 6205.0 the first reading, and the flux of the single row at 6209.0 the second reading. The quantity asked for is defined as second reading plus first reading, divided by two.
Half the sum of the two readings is 19.2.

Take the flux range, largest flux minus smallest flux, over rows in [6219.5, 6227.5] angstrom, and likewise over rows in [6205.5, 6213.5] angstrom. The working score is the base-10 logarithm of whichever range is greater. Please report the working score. 0.11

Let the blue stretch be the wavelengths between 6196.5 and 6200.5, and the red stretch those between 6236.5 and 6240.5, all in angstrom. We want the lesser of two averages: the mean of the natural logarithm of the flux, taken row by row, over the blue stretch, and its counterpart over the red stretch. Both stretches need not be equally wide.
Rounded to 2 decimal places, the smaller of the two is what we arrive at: 2.92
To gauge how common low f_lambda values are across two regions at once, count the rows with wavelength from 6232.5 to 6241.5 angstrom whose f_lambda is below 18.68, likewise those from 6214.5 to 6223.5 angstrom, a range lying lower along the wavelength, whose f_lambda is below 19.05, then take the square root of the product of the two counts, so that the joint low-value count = 9.0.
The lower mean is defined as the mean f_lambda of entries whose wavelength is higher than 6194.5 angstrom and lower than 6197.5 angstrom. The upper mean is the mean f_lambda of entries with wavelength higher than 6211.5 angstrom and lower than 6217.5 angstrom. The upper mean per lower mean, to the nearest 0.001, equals 0.947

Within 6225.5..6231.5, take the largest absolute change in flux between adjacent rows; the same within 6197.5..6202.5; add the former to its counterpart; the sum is 1.3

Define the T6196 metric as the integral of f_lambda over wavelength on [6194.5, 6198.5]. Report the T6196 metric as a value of 78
